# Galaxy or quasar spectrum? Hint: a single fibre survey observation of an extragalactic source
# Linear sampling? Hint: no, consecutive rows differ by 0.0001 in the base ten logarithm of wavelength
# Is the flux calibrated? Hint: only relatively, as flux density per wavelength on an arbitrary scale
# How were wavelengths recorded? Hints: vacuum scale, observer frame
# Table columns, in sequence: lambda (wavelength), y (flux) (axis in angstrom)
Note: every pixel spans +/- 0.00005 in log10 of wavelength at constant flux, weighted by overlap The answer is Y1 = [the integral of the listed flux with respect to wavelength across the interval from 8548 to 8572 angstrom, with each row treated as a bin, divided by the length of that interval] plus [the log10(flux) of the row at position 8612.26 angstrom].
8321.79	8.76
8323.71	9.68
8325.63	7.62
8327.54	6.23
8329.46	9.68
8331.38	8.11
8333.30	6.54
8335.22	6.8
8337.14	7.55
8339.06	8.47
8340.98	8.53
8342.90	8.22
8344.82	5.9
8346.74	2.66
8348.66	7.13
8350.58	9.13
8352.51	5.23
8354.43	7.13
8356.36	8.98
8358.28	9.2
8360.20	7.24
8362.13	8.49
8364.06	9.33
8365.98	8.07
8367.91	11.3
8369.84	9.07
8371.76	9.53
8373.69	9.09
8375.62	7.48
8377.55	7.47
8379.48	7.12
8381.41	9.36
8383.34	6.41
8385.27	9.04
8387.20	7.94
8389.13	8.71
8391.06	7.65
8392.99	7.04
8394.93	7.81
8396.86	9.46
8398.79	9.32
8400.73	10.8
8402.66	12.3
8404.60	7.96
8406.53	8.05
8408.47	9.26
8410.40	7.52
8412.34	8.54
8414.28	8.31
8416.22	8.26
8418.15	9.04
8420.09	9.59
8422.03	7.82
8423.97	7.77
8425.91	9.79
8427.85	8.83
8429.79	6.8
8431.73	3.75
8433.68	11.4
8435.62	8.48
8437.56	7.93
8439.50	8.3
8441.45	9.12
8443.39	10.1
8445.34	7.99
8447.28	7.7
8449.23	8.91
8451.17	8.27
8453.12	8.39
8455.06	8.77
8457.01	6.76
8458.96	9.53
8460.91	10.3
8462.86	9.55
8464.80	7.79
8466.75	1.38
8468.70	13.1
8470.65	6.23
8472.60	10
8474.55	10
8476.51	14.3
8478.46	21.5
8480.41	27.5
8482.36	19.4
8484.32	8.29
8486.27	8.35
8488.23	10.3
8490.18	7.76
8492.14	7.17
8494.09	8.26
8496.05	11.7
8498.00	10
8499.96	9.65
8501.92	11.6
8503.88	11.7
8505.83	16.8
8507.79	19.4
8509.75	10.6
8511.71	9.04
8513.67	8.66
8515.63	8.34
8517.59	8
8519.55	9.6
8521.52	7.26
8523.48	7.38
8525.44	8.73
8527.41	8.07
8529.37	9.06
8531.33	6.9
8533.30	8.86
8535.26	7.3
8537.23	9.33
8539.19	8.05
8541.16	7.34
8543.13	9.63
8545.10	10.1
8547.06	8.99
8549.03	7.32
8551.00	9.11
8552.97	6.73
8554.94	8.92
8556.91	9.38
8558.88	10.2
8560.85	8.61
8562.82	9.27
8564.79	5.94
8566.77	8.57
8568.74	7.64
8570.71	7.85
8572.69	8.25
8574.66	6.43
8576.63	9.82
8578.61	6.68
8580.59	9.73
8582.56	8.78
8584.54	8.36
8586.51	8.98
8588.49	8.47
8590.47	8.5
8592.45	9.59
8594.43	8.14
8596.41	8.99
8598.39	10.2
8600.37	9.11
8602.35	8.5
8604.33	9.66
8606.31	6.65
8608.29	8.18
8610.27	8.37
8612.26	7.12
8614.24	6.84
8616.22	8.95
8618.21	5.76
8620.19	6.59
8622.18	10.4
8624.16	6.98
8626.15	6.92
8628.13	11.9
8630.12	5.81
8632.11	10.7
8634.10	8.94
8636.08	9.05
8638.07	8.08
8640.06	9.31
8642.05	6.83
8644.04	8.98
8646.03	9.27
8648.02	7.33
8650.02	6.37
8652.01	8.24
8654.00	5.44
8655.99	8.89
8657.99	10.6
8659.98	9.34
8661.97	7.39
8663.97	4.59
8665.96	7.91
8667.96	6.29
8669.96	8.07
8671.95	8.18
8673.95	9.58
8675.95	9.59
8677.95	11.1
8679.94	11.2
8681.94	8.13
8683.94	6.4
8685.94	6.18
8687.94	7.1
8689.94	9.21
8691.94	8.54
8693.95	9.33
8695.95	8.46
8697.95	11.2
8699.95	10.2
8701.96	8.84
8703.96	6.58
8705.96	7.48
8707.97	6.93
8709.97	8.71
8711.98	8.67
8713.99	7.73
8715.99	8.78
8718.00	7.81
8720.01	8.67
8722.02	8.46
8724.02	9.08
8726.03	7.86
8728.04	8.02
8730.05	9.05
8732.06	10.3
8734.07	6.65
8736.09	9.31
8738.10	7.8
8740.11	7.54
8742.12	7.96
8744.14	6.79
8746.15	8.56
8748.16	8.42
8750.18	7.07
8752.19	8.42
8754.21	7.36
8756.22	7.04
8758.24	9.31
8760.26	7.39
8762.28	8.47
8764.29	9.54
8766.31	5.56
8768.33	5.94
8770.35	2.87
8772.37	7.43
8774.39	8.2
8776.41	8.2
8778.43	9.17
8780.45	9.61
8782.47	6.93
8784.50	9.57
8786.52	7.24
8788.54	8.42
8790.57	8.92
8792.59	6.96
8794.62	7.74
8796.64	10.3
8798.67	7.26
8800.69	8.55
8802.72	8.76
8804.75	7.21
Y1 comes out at 9.15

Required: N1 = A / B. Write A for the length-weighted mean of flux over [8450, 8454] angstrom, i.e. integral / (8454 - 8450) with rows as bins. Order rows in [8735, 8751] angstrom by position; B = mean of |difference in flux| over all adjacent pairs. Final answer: 8.8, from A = 8.4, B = 0.9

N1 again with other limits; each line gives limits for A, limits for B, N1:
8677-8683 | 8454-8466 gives 6.3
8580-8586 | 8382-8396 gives 7.7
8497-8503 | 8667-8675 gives 9.5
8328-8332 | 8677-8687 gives 6.7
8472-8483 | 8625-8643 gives 6.1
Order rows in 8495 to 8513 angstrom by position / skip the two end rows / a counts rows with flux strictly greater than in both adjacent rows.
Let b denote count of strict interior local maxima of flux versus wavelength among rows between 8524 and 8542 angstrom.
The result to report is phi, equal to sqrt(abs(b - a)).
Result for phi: 1.41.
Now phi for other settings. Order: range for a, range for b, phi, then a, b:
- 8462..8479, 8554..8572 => 1.41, 1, 3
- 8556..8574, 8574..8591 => 0.00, 3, 3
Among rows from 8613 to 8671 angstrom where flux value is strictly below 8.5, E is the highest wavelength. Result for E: 8669.96 angstrom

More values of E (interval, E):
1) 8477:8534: 8531.33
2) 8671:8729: 8728.04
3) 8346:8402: 8394.93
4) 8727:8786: 8782.47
